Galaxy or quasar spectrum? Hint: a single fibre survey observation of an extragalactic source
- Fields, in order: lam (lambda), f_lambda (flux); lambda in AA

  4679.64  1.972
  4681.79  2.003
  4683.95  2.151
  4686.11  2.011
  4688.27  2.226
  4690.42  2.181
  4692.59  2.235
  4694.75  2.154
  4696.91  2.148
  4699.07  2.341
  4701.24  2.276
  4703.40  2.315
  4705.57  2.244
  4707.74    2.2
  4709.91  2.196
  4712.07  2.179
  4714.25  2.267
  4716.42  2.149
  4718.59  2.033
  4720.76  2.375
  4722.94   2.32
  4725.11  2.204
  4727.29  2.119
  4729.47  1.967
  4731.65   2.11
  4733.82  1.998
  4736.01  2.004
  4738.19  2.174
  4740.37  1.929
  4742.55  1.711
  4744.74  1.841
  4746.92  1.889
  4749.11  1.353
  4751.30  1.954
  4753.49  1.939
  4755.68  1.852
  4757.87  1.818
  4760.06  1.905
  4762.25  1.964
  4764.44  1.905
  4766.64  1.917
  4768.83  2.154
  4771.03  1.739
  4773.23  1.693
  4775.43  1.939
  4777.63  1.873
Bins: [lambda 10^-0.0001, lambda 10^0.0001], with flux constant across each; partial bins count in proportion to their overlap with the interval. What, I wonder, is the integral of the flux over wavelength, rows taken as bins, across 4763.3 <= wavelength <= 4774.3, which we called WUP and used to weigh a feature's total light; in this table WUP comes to 20.7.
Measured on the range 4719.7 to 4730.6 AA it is 23.9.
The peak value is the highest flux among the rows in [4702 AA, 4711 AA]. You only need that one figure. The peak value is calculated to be 2.315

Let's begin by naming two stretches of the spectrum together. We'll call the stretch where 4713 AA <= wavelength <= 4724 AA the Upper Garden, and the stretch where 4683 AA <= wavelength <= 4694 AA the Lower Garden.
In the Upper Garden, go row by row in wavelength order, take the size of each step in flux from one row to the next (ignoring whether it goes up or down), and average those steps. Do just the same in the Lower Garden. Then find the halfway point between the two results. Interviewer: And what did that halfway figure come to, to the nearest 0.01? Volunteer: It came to 0.14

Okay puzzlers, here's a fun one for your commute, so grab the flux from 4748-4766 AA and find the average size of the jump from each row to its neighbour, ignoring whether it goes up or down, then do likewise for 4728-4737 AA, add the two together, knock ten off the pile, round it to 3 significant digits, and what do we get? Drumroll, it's -9.78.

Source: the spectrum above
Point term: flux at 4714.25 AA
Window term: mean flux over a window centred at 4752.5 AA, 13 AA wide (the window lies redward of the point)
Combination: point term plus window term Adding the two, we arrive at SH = 4.07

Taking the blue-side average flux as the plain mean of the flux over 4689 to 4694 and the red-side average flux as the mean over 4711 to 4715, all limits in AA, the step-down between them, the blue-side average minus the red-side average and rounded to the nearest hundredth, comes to -0.01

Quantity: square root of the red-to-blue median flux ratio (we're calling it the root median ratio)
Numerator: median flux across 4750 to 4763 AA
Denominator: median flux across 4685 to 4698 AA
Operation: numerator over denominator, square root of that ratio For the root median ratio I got 0.942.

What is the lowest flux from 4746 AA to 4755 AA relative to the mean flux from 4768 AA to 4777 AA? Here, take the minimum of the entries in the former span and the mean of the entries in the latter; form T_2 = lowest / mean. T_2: 0.72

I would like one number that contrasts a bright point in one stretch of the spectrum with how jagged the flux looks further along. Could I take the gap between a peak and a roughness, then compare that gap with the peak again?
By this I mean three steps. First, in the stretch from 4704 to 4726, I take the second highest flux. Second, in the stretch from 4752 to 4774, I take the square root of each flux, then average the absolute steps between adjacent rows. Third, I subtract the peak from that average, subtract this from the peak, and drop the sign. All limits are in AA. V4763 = 4.60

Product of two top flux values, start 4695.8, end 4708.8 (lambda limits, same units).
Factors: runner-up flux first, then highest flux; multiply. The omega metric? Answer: 5.4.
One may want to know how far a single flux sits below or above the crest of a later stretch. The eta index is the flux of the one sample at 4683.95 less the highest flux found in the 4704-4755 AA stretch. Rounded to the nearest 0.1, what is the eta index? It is -0.2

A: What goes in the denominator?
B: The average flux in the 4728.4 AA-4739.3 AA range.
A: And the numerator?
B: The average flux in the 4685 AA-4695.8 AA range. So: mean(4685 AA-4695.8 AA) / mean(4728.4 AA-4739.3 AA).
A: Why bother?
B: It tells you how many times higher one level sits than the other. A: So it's 1.054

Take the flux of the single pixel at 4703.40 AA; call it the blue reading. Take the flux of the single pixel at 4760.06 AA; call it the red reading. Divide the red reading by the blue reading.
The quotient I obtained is 0.82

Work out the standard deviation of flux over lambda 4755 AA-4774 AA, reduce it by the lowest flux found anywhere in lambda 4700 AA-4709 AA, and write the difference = -2.07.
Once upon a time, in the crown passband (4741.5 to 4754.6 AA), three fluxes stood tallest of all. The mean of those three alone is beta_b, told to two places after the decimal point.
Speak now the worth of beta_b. 1.93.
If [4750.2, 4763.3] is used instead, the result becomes 1.95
